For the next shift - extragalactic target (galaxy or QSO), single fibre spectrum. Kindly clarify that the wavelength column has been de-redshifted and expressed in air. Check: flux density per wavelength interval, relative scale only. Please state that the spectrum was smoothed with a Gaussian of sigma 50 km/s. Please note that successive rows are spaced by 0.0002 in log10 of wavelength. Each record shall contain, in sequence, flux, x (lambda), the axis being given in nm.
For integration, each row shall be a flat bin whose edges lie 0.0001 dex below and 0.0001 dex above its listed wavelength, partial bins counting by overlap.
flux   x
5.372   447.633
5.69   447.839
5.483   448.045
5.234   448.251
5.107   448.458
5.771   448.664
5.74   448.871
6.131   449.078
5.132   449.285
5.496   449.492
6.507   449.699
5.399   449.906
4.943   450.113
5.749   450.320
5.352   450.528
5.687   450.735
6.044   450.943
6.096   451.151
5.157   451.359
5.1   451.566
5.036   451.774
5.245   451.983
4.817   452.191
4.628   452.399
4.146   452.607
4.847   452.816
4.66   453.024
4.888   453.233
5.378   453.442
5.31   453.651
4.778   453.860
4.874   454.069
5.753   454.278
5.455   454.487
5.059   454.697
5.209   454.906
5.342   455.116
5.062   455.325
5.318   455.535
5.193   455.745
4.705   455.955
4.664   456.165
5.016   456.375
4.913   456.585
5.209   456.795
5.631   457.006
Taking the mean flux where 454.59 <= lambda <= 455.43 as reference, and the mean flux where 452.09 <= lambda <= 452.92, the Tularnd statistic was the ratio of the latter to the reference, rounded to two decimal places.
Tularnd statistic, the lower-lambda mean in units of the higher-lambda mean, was 0.89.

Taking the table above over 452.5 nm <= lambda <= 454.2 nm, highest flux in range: 5.378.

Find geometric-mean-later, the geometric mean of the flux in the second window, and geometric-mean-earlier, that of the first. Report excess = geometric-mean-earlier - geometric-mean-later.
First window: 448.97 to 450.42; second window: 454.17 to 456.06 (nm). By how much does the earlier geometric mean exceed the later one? 0.374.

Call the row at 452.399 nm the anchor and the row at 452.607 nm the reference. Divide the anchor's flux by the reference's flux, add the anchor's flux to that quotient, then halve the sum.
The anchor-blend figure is 2.87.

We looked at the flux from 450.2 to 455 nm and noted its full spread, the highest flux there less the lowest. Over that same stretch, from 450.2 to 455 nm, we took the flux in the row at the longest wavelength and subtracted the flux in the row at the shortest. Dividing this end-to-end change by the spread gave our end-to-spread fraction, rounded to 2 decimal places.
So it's -0.28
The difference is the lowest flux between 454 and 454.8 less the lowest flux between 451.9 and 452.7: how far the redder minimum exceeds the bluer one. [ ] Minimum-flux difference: 0.73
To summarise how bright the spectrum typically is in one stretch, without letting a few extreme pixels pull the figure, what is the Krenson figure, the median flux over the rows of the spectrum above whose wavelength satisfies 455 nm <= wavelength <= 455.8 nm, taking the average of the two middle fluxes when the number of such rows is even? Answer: 5.3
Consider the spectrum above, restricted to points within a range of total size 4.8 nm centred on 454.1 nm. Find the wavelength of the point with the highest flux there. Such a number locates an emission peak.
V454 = 454.278 nm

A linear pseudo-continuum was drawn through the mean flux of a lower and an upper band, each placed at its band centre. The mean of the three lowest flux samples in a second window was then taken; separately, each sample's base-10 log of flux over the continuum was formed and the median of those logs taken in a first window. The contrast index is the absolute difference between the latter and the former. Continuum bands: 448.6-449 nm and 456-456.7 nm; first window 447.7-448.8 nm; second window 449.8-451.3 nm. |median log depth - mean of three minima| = 5.3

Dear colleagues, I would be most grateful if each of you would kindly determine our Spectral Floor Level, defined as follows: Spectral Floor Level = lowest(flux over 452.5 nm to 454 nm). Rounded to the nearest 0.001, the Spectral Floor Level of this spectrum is 4.146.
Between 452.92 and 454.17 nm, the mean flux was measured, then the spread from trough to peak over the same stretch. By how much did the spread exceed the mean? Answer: -4.26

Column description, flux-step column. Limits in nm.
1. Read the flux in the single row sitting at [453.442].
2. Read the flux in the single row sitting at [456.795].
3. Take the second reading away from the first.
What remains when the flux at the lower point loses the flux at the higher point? 0.17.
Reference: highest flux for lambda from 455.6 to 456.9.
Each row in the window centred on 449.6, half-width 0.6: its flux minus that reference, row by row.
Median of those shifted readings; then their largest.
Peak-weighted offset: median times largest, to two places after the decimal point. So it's 0.31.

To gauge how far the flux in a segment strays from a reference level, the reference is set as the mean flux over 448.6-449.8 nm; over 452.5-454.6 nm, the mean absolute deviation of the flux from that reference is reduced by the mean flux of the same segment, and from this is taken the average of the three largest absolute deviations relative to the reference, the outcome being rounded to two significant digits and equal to -5.5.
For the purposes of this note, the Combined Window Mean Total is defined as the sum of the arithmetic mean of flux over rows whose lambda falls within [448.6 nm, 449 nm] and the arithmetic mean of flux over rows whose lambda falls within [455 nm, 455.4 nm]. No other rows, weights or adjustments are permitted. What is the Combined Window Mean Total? 11.0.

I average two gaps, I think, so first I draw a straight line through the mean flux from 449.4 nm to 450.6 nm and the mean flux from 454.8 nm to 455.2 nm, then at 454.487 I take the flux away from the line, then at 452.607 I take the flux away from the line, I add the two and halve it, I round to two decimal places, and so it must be 0.56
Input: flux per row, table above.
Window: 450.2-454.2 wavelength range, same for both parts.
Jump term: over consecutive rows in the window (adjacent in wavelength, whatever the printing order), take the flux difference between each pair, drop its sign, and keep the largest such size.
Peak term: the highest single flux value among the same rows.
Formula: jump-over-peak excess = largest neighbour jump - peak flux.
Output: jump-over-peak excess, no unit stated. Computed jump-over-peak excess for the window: -5.2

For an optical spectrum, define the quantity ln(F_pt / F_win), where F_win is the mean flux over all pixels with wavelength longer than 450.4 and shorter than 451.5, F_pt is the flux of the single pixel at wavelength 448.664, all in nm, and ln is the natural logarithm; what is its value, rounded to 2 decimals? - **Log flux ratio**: 0.02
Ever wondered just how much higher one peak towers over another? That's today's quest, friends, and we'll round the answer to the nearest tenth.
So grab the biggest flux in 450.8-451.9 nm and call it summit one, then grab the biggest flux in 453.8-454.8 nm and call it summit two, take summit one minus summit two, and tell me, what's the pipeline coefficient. 0.3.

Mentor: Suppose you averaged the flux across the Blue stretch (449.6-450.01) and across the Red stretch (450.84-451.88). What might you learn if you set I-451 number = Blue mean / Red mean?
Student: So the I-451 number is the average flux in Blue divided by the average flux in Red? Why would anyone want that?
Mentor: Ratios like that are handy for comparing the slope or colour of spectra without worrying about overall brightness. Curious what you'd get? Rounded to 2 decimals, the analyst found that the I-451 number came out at 1.09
